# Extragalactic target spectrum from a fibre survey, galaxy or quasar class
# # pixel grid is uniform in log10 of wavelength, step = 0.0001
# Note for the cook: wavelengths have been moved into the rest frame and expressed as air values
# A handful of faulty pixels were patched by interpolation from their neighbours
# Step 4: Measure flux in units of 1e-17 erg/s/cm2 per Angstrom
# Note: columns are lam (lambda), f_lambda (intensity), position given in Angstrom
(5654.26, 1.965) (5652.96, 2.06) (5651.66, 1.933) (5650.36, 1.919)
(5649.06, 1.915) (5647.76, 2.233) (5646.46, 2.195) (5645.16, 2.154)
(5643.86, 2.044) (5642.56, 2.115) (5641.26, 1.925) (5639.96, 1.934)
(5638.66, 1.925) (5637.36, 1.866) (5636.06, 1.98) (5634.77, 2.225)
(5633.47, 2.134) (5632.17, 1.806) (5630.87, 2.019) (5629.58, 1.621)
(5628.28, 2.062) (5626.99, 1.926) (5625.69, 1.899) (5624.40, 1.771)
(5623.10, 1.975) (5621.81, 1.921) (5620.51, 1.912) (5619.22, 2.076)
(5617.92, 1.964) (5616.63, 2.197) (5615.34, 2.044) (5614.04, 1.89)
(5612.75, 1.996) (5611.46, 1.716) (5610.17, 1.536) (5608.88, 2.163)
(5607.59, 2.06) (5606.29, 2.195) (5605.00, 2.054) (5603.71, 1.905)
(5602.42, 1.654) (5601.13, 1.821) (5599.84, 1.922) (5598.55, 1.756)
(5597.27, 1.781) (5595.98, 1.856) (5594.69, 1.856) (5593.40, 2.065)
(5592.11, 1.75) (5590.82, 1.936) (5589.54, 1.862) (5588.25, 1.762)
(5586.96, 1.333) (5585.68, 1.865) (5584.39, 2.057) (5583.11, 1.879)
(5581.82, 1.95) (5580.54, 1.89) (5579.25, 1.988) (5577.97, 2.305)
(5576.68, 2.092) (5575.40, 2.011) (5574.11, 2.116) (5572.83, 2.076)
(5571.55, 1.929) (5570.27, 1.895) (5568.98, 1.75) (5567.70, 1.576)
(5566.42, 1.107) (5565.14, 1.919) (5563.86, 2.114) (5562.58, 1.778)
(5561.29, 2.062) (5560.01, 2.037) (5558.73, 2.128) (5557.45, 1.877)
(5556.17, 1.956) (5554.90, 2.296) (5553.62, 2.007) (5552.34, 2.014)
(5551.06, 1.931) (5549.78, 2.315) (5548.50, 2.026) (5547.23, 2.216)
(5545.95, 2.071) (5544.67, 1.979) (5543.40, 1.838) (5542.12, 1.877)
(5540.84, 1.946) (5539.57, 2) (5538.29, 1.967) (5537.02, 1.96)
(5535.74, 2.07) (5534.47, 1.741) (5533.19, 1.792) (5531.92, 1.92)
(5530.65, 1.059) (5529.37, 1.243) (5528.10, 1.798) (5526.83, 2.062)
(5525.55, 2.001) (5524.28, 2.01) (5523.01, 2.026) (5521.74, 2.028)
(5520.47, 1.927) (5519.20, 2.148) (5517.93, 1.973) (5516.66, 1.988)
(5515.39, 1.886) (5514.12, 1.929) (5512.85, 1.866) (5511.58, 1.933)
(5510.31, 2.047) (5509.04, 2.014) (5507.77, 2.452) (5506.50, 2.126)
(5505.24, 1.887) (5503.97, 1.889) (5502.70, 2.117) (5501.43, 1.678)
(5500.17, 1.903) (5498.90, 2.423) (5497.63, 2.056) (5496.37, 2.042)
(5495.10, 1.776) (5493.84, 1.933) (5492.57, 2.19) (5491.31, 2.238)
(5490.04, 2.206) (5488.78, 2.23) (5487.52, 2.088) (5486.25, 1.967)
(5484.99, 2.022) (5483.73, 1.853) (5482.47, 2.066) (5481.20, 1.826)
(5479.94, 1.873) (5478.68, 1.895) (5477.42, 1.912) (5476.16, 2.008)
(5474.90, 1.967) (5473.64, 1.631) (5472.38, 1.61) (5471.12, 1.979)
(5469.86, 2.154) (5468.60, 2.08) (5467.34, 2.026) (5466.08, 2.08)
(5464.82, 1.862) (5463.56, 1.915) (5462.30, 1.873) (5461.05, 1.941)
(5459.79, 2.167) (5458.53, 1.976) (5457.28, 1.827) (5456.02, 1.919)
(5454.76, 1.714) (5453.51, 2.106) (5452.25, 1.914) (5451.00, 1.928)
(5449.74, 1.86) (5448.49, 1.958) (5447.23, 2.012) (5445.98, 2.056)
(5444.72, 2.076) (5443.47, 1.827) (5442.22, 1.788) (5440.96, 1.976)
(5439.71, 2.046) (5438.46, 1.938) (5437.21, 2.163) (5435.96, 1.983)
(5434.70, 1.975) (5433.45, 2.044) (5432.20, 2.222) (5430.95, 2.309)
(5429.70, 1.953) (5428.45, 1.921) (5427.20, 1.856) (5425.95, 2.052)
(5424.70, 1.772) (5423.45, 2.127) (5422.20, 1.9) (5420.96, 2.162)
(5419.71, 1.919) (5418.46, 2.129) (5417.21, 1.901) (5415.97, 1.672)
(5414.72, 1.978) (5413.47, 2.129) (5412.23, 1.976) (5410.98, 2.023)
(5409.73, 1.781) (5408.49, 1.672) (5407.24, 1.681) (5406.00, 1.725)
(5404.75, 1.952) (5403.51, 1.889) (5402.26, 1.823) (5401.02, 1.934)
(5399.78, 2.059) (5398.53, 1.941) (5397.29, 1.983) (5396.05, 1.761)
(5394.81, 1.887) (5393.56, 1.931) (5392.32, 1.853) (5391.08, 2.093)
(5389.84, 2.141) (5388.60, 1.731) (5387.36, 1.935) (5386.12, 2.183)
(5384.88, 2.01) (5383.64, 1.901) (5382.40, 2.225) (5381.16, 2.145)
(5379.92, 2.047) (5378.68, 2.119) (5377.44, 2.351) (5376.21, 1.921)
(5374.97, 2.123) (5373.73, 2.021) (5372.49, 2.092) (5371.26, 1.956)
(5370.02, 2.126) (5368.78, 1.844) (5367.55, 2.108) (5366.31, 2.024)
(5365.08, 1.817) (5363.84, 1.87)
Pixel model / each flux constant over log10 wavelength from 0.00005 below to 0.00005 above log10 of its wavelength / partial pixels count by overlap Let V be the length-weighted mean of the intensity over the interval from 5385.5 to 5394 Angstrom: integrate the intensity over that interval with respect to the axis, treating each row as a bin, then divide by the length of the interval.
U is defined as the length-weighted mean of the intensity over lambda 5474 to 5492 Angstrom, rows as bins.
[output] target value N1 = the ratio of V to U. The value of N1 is 0.99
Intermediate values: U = 2.01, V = 1.98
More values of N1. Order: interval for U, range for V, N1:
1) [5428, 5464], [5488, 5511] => 1.04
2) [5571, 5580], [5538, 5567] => 0.95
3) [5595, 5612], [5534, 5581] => 1.05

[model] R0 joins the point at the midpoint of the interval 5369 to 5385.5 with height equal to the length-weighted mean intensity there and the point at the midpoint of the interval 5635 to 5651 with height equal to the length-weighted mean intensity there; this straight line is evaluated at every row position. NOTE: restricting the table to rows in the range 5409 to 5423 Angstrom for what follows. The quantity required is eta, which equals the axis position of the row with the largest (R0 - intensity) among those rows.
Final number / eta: 5415.97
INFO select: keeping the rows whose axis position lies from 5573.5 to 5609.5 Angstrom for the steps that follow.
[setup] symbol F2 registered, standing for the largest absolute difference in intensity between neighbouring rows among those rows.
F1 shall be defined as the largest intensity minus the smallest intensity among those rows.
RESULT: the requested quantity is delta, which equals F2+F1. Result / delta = 1.5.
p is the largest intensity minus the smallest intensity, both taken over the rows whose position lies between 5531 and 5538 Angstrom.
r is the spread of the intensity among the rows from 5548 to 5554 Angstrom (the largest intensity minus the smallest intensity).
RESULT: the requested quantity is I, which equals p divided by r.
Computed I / 0.9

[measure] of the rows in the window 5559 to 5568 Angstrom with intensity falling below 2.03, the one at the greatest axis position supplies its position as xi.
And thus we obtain 5567.70 Angstrom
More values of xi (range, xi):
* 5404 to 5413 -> 5412.23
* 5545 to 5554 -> 5553.62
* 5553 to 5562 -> 5557.45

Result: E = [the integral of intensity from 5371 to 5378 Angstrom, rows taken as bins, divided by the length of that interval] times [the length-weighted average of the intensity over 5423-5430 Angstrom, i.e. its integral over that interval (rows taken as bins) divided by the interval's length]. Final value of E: 4.04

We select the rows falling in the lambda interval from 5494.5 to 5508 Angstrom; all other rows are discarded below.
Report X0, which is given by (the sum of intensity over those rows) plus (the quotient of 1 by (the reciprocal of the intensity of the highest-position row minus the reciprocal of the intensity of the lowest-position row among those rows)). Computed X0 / 16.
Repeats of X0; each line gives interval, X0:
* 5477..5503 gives 23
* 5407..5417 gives 327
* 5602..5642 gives 49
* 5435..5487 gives 324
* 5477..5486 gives -22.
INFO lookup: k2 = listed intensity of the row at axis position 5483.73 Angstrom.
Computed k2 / 1.853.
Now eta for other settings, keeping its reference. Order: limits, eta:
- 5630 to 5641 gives 5632.17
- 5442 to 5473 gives 5472.38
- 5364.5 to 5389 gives 5388.60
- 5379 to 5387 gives 5383.64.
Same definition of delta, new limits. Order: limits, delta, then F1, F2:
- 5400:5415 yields 0.7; 0.46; 0.24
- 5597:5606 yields 0.7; 0.40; 0.25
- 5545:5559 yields 0.8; 0.44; 0.38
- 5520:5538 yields 1.9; 1.01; 0.86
